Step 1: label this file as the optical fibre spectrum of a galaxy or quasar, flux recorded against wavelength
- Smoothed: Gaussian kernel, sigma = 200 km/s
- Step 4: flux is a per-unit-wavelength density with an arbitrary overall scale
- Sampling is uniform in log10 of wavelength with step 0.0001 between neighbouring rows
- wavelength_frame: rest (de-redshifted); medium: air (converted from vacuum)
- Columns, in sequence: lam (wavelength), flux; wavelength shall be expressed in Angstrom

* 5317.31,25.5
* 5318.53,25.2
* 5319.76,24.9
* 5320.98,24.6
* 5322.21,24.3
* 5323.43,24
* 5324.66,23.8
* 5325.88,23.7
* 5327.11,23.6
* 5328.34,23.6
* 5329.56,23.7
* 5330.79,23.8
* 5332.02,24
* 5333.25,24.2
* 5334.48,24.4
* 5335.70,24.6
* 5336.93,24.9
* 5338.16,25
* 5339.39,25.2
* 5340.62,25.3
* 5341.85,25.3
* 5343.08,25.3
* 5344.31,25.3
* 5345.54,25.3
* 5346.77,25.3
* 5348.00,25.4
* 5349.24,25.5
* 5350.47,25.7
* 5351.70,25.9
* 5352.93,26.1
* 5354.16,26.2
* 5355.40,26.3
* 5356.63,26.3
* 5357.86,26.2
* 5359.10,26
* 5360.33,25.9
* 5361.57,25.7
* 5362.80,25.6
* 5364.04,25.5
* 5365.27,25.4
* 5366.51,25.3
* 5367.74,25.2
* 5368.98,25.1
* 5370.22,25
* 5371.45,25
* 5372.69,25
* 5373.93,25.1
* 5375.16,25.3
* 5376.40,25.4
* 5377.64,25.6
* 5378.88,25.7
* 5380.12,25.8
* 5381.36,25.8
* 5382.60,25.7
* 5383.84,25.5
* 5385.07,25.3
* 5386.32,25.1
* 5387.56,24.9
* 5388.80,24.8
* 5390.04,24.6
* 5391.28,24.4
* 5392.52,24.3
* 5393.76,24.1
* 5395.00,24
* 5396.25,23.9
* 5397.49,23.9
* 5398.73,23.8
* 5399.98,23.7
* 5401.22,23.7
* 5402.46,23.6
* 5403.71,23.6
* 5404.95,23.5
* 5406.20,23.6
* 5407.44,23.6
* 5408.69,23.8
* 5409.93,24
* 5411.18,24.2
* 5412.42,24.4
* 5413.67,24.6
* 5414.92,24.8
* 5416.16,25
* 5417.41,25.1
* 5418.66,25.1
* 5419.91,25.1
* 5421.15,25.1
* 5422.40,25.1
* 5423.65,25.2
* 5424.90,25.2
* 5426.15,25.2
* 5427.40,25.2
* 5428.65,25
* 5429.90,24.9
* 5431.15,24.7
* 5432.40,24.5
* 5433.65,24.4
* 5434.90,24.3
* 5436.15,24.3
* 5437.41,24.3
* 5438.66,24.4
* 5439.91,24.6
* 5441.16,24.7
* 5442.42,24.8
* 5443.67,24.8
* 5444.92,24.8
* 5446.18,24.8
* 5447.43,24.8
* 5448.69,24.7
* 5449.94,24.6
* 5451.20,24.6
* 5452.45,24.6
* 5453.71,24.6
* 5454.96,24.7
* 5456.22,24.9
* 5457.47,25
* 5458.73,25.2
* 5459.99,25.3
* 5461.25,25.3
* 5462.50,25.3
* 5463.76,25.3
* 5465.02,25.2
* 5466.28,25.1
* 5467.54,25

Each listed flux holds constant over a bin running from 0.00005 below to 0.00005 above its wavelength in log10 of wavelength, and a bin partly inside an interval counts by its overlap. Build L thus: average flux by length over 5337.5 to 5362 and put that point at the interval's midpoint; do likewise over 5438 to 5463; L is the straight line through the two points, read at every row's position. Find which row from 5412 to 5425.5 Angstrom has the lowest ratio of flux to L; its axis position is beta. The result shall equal 5412.42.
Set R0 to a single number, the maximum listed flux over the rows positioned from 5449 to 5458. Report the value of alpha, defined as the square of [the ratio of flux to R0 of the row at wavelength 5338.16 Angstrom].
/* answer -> 1.000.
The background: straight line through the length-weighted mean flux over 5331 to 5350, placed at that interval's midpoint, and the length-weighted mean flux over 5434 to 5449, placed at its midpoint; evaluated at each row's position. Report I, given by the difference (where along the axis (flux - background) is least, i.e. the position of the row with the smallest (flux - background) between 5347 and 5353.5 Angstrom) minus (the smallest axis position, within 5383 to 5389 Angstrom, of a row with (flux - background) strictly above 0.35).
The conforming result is -35.8 Angstrom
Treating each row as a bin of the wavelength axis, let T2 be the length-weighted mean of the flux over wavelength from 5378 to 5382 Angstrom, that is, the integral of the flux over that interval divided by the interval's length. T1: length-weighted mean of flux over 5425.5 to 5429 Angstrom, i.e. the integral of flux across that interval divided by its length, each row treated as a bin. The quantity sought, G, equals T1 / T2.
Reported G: 0.98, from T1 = 25.1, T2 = 25.7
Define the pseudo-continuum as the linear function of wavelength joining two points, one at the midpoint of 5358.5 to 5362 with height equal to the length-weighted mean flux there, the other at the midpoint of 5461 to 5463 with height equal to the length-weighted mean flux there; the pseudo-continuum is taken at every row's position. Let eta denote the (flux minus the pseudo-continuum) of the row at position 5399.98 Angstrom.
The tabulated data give -2.0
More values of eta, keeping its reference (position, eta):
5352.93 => 0.2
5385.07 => -0.5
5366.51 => -0.5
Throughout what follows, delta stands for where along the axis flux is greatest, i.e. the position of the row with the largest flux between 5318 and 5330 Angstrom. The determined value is 5318.53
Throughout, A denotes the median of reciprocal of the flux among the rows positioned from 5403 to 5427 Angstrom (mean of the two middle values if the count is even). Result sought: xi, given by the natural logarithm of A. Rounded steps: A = 0.0403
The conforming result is -3.21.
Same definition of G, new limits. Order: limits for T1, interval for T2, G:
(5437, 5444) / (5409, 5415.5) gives 1.01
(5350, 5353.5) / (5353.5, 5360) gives 0.99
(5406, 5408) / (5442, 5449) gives 0.95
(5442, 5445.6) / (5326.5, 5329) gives 1.05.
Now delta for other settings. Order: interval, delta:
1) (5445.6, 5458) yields 5457.47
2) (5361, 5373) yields 5361.57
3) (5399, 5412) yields 5411.18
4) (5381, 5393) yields 5381.36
